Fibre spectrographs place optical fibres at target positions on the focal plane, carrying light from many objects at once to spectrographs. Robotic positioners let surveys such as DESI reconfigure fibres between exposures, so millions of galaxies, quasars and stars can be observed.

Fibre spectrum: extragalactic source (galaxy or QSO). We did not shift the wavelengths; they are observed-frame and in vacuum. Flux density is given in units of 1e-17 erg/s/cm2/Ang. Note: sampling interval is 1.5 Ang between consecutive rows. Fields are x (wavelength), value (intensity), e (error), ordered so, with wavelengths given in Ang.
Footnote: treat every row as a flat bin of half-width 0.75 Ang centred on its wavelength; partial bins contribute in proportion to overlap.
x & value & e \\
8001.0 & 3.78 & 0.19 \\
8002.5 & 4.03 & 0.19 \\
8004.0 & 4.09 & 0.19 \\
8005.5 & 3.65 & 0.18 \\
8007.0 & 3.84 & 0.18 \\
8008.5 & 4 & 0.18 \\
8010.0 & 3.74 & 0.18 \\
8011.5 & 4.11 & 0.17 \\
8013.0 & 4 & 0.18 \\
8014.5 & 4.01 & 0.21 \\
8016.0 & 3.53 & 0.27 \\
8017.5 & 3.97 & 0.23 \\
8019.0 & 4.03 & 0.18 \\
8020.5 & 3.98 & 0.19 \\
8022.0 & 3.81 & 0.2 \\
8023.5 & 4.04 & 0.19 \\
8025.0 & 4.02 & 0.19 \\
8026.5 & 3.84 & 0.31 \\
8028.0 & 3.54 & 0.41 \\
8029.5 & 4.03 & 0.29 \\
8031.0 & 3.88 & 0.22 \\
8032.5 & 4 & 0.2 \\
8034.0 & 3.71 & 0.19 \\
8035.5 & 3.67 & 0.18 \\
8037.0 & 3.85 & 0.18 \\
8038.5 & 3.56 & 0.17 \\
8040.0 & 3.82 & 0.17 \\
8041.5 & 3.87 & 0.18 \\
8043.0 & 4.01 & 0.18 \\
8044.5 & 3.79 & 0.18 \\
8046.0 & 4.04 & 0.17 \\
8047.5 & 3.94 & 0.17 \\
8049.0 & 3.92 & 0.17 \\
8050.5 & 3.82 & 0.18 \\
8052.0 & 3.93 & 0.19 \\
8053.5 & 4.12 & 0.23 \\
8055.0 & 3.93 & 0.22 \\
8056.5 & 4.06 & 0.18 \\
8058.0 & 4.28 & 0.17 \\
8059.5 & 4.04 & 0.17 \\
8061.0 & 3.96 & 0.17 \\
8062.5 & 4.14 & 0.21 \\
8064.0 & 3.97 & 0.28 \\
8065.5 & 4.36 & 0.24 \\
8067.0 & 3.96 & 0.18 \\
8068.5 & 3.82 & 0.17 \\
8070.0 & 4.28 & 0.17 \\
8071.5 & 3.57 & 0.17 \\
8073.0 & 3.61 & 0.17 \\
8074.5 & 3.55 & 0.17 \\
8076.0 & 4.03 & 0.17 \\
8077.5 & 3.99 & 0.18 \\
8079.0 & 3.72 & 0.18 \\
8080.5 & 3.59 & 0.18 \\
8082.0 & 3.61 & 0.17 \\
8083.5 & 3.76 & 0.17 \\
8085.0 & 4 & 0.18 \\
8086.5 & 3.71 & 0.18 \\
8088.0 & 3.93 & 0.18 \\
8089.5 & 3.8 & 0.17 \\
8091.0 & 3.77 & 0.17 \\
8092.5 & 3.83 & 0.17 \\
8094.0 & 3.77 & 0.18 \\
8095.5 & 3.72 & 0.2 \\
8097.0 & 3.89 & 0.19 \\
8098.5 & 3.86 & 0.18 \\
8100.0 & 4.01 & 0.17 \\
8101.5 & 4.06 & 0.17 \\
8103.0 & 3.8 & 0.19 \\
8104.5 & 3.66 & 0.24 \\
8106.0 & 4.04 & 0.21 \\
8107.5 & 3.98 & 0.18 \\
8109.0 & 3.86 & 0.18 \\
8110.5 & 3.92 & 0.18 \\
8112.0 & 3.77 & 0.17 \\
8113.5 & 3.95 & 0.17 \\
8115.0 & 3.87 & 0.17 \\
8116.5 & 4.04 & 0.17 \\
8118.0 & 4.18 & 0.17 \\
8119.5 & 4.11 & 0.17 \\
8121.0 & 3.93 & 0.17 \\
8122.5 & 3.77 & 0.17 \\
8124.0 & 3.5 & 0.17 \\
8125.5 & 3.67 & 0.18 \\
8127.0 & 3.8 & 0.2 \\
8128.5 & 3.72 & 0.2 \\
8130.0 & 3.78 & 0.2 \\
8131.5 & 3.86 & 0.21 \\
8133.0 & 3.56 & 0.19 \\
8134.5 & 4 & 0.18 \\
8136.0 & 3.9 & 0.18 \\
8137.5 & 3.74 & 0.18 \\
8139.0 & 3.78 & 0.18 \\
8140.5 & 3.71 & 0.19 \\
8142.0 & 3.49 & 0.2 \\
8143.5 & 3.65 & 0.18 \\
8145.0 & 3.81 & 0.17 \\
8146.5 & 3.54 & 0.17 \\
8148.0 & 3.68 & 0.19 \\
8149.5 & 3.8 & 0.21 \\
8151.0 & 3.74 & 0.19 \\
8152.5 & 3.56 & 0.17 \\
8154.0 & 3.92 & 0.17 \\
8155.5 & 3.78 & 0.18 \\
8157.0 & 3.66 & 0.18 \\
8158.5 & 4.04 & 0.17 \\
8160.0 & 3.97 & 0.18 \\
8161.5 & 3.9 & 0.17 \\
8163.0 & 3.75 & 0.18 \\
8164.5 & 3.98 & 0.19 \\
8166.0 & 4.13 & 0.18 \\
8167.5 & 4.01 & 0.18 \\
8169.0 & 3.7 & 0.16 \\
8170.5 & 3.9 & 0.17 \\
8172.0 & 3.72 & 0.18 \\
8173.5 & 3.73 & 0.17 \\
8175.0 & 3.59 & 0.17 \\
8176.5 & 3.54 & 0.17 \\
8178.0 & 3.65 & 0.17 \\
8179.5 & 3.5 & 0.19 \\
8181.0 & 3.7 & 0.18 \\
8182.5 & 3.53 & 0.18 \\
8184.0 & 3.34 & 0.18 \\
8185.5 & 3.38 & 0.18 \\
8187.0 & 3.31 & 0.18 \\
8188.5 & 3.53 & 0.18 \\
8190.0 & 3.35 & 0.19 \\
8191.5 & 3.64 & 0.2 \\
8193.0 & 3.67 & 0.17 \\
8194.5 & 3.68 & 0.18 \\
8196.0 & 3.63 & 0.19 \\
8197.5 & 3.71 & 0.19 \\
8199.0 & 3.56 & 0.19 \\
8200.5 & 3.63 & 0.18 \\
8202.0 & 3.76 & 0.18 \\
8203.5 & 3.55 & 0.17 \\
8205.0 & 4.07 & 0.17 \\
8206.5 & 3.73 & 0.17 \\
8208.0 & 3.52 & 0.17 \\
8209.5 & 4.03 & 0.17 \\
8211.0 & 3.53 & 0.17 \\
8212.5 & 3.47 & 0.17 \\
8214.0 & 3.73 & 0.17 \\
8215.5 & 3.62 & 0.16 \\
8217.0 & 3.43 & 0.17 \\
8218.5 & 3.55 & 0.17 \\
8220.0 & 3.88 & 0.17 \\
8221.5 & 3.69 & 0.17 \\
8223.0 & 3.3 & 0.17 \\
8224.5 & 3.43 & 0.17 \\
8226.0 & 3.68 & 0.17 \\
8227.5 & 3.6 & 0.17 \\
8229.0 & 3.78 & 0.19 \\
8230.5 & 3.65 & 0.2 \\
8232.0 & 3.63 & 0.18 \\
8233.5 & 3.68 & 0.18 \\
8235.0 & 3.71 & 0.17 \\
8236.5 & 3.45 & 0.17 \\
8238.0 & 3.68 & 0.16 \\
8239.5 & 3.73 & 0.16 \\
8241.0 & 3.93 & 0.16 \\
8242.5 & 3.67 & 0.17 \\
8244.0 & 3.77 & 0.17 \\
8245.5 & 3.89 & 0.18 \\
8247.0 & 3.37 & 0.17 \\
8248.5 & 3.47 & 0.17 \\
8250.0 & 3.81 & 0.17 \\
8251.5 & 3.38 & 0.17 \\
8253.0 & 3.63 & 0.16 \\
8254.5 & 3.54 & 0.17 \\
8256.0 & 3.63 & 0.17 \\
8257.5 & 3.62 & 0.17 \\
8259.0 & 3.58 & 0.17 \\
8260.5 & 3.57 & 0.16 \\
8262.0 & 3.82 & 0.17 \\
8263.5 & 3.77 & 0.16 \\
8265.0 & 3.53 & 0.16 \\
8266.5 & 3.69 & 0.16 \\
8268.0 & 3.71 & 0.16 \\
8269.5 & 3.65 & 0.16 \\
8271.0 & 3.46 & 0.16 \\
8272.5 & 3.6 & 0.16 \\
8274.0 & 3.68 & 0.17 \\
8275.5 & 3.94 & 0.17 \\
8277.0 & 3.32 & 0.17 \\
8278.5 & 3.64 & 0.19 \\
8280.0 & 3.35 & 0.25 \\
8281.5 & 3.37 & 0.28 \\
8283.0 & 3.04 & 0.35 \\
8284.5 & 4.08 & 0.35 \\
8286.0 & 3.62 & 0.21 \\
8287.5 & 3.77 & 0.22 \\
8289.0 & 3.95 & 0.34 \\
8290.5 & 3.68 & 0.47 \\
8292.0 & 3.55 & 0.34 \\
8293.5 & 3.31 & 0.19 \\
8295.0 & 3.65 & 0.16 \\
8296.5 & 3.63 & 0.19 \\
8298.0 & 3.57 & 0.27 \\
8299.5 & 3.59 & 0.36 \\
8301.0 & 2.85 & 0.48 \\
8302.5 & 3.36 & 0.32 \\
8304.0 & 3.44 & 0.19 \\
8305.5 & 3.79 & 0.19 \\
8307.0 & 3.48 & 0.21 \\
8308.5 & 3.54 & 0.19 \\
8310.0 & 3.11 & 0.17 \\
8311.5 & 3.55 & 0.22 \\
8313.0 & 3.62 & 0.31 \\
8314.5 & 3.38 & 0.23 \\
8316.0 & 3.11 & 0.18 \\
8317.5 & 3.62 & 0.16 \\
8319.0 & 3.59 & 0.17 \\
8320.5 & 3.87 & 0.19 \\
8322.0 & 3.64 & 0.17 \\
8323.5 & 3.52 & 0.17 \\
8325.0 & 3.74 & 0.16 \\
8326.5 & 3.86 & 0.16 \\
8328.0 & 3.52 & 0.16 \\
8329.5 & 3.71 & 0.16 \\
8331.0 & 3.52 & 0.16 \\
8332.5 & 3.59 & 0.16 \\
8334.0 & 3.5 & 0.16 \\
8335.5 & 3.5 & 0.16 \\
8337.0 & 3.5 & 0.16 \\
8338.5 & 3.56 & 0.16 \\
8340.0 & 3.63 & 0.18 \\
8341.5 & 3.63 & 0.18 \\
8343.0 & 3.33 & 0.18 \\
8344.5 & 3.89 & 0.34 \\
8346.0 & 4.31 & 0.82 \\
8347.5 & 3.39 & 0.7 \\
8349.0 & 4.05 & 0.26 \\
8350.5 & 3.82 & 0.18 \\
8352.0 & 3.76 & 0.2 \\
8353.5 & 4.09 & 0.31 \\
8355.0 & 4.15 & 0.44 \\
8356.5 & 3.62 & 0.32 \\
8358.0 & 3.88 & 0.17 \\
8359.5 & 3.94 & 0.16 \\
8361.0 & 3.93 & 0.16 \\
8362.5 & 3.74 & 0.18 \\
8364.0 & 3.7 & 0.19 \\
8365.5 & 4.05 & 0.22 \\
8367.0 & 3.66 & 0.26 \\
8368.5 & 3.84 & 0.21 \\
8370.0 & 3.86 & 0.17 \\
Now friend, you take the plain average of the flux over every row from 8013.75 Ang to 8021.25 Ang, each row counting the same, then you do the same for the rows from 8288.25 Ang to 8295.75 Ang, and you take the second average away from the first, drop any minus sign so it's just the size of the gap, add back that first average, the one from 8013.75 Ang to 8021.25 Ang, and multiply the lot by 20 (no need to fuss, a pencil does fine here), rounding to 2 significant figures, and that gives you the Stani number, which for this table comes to 84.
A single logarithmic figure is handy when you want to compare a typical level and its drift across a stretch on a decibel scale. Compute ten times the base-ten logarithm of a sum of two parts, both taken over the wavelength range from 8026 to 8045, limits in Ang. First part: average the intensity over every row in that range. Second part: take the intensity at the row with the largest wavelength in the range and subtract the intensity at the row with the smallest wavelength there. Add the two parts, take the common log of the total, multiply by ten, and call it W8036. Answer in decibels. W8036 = 5.8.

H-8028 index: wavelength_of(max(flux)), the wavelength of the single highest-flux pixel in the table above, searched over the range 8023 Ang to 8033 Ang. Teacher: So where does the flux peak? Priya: 8023.5 Ang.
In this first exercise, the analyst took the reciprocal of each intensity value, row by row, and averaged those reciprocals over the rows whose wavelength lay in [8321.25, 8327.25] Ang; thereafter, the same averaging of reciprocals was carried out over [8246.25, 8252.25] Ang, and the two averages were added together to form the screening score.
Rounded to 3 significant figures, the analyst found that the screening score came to 0.557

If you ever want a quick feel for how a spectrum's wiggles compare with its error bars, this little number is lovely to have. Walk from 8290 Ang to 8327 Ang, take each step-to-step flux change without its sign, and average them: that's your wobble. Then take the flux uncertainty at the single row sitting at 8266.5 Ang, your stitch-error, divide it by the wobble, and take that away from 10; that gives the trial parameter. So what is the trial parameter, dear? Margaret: 9.3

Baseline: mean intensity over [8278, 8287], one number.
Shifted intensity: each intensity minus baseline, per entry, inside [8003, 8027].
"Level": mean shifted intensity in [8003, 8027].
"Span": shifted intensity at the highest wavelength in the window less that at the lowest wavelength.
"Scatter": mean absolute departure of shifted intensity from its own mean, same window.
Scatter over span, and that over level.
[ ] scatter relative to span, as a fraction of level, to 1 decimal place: -1.4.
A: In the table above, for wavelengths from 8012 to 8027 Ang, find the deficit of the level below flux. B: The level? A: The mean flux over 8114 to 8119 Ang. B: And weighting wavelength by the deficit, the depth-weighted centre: 8019.3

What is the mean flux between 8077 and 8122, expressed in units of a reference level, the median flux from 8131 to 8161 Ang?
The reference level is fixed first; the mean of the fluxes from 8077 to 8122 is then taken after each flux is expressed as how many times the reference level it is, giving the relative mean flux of 1.03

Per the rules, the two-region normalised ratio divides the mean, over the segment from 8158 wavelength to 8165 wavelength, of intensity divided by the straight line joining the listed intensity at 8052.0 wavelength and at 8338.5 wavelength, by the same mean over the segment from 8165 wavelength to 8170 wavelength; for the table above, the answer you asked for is 0.99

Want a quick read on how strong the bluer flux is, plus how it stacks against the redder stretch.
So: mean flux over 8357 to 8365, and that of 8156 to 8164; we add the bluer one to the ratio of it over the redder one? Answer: 4.87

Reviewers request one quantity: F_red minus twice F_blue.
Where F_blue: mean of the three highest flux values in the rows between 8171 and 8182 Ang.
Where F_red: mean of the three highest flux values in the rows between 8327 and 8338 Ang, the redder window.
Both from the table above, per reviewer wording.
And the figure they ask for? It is -3.83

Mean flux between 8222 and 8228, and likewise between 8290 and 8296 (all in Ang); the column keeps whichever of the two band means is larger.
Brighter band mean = 3.55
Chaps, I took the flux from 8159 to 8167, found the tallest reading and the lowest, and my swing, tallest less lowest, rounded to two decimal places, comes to 0.38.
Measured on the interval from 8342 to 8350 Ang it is 0.98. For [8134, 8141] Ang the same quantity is 0.29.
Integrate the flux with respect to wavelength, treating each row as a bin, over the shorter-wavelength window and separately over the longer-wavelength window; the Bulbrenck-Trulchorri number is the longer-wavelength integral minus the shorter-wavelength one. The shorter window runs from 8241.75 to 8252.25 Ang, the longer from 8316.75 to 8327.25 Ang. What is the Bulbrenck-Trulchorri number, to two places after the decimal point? 0.72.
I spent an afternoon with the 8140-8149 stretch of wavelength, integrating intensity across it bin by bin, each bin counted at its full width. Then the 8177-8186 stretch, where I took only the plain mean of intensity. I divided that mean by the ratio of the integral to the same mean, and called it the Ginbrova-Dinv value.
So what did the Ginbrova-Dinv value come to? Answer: 0.38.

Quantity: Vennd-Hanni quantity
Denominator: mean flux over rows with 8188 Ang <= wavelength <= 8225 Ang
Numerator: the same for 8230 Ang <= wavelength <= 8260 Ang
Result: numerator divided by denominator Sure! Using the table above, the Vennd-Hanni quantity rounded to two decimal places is 1.00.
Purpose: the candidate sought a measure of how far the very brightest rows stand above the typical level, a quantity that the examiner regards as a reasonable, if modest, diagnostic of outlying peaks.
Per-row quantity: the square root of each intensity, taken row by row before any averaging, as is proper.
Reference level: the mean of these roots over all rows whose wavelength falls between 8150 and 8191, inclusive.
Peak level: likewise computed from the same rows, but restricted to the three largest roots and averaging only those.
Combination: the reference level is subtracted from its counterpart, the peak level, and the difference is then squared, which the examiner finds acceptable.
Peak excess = 0.0085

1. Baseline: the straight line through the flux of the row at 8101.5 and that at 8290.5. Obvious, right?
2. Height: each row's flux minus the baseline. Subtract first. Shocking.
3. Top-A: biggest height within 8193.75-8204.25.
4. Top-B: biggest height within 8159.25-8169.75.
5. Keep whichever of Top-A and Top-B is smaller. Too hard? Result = -0.10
